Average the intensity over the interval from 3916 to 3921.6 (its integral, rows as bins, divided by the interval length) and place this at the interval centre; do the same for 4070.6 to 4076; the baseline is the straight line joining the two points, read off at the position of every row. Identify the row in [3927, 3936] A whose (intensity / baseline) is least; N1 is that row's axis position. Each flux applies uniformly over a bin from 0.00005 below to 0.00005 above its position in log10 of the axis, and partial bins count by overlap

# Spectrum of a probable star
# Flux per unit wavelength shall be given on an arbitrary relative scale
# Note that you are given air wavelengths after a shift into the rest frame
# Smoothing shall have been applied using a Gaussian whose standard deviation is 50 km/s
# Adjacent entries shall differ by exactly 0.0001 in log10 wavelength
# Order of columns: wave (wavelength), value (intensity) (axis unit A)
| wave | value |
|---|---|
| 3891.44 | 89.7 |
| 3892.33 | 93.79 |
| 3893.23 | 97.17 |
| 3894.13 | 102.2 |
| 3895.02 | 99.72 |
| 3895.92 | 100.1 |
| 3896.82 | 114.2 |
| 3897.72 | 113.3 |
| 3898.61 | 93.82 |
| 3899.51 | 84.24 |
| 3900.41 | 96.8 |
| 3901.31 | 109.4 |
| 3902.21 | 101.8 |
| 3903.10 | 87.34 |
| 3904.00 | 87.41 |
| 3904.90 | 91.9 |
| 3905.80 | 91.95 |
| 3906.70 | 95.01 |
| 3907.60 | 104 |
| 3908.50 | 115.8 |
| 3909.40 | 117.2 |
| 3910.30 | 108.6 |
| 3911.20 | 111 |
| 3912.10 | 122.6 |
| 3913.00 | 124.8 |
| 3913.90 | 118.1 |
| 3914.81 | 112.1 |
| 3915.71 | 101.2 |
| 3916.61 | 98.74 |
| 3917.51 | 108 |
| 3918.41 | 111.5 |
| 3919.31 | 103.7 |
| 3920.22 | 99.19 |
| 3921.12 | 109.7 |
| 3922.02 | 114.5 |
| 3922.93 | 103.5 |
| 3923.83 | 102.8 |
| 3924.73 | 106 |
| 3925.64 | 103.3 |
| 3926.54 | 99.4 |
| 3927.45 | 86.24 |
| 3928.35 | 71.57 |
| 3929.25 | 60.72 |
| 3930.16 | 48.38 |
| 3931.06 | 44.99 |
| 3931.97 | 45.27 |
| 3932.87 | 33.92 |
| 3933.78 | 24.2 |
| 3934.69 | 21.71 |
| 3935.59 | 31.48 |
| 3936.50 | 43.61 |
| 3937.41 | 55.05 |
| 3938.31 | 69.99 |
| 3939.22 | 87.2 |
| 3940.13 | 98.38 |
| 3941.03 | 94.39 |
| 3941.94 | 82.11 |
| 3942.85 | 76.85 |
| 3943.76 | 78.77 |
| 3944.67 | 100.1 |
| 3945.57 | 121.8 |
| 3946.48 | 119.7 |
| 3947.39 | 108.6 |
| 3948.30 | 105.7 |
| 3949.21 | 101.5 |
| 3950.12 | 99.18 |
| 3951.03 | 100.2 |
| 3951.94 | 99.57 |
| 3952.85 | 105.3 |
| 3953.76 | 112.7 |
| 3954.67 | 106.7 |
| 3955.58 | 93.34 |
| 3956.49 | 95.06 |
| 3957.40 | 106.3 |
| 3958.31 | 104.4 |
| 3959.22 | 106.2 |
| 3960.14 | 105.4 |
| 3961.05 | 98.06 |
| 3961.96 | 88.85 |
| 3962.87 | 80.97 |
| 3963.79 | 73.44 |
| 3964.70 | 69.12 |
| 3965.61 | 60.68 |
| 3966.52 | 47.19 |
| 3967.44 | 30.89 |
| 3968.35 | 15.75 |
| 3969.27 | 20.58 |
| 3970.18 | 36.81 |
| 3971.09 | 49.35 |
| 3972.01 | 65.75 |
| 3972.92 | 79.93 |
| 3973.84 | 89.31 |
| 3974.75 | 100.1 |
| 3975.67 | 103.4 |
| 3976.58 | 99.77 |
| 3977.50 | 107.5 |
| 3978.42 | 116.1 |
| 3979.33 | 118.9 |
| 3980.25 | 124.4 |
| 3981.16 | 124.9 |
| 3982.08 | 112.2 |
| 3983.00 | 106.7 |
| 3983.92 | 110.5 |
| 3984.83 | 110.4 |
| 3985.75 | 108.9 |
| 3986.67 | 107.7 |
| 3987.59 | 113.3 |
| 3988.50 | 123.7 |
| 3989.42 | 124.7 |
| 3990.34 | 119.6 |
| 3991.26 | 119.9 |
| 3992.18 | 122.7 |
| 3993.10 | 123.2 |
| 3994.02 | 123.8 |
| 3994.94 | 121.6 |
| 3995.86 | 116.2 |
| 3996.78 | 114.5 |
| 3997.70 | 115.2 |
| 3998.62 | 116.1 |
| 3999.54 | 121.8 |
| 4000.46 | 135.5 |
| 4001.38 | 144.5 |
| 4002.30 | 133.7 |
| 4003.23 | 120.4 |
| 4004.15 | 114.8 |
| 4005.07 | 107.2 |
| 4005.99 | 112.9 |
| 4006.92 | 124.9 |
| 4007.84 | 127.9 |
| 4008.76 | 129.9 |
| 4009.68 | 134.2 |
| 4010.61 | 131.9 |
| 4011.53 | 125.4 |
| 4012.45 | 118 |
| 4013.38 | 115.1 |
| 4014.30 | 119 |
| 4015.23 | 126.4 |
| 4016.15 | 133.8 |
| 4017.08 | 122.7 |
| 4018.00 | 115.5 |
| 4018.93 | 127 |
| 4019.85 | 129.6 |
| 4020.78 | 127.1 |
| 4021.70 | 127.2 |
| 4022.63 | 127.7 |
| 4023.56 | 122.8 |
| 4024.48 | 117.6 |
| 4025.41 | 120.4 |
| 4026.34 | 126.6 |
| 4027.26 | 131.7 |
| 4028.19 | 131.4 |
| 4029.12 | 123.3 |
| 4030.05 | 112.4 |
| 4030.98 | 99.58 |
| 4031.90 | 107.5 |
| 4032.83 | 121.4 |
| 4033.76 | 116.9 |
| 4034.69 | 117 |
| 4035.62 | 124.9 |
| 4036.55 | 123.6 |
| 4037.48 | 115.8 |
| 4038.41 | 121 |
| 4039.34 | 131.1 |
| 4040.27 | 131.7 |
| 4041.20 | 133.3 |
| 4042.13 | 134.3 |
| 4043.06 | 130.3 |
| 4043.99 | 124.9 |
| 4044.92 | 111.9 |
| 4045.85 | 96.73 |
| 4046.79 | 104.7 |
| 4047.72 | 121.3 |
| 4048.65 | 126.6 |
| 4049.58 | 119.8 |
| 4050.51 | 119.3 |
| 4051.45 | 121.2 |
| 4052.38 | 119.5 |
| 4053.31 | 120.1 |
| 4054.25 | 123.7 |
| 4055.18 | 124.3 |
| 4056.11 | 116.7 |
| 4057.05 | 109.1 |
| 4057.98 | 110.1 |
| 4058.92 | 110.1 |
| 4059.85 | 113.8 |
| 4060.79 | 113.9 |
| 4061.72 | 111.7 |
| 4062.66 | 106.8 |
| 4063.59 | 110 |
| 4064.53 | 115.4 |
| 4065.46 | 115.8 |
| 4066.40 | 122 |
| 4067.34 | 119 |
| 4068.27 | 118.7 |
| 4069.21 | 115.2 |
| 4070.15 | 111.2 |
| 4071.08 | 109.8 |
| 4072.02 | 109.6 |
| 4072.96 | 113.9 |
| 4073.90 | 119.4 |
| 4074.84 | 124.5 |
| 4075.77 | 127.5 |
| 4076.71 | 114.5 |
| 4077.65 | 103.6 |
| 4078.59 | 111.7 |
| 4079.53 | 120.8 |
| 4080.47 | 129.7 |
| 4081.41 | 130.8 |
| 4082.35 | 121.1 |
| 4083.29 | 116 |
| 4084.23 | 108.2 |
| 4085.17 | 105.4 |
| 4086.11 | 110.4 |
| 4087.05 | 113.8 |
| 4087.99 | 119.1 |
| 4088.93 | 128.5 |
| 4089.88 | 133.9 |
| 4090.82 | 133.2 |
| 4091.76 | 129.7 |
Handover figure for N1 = 3934.69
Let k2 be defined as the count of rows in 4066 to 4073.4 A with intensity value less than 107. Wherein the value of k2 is 0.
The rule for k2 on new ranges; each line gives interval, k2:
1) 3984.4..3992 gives 0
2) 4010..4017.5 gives 0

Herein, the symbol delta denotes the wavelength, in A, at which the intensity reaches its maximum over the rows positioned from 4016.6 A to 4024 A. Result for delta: 4019.85 A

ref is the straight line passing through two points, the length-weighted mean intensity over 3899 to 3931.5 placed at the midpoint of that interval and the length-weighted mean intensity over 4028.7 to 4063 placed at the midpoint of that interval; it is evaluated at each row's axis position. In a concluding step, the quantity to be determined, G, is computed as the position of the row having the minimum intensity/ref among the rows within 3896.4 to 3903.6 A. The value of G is 3899.51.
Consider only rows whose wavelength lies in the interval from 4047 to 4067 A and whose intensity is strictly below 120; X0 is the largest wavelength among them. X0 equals 4065.46 A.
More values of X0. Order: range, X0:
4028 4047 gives 4046.79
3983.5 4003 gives 3998.62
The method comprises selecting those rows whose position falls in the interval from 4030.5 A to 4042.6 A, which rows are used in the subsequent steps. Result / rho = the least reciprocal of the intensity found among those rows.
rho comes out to 0.0074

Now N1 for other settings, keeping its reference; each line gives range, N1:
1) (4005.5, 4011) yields 4005.99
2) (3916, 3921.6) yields 3916.61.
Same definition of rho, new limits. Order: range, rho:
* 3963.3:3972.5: 0.0136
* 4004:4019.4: 0.0075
